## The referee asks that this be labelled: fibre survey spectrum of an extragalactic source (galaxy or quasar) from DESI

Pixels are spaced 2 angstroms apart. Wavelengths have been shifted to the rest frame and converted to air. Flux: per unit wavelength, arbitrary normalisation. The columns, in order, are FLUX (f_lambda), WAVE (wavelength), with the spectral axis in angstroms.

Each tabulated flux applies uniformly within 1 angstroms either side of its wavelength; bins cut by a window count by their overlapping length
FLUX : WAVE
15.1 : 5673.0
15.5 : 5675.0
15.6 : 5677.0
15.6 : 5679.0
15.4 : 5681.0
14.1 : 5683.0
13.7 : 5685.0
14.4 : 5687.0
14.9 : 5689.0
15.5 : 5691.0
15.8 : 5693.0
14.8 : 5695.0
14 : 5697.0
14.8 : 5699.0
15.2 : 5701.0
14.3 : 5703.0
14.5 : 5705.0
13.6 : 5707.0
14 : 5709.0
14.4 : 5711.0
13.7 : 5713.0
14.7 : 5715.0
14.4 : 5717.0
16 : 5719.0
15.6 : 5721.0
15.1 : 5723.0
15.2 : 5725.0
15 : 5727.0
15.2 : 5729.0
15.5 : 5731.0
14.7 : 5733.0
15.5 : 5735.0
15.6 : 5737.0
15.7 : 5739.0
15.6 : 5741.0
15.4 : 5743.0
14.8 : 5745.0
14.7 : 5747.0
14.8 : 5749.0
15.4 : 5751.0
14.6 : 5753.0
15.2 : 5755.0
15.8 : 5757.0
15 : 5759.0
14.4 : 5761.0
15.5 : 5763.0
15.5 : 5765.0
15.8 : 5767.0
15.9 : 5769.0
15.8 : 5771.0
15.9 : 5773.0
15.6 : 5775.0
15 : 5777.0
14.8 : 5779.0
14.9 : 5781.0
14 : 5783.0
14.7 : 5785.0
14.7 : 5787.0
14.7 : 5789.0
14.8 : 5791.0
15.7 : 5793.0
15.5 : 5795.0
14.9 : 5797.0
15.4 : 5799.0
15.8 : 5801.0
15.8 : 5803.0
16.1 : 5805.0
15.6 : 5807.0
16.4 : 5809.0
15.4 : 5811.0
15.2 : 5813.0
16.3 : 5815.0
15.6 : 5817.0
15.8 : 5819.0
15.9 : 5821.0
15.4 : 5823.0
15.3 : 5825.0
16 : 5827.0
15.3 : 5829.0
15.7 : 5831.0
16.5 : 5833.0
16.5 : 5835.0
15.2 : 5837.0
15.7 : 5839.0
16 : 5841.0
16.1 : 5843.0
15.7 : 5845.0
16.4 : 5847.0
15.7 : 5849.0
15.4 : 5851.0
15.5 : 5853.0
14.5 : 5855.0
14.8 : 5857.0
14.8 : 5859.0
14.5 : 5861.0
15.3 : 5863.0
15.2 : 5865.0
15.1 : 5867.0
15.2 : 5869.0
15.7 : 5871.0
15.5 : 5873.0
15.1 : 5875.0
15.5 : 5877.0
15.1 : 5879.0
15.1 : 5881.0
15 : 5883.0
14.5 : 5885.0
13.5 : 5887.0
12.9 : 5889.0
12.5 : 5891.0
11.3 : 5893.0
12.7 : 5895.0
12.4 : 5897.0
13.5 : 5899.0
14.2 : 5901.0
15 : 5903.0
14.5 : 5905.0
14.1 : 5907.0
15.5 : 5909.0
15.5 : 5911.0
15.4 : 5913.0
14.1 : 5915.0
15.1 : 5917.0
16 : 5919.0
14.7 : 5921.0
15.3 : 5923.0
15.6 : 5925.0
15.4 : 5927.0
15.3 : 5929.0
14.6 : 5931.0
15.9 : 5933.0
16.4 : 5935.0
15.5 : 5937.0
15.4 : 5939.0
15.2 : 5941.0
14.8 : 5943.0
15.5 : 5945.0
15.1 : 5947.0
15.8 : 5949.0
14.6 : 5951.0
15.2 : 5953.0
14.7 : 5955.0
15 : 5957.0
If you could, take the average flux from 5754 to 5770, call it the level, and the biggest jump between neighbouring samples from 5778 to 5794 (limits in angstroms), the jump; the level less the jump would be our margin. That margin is 14.5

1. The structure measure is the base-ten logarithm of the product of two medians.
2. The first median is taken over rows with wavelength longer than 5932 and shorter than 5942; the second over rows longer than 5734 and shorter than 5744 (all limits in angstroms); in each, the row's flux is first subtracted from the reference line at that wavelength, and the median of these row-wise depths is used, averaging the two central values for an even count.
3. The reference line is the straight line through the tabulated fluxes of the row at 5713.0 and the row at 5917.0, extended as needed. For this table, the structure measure -0.3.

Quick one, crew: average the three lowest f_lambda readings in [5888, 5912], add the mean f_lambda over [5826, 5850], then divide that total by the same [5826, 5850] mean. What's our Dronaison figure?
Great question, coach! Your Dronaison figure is 1.76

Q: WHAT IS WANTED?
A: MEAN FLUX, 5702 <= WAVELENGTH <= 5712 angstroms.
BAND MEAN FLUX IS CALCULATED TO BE 14.2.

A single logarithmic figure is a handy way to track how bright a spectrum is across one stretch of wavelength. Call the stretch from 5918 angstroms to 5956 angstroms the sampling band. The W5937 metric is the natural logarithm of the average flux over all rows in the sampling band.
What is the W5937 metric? 2.73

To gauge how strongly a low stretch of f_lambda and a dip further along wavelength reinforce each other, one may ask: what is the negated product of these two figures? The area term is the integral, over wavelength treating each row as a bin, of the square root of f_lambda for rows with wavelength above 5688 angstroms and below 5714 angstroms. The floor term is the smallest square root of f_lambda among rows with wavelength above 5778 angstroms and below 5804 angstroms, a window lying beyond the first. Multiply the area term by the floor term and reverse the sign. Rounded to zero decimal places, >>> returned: -371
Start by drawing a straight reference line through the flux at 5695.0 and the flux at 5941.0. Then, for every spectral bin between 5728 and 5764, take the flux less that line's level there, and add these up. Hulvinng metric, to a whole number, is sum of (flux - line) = 6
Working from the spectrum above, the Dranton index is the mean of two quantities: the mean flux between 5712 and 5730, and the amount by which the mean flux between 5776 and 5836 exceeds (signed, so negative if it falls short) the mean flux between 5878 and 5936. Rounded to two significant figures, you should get 8.0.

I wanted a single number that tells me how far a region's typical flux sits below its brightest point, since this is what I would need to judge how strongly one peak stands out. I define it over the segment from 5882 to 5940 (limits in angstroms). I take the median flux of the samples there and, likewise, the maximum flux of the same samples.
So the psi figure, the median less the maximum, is -1.4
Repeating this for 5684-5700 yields -1.0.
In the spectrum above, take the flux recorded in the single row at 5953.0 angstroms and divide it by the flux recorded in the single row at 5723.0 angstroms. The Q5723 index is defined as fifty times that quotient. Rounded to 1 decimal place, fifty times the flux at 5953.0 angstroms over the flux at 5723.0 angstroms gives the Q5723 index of 50.3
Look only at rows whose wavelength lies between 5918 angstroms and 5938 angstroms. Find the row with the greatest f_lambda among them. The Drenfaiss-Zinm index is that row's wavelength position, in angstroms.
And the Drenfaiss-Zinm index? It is 5935.0 angstroms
